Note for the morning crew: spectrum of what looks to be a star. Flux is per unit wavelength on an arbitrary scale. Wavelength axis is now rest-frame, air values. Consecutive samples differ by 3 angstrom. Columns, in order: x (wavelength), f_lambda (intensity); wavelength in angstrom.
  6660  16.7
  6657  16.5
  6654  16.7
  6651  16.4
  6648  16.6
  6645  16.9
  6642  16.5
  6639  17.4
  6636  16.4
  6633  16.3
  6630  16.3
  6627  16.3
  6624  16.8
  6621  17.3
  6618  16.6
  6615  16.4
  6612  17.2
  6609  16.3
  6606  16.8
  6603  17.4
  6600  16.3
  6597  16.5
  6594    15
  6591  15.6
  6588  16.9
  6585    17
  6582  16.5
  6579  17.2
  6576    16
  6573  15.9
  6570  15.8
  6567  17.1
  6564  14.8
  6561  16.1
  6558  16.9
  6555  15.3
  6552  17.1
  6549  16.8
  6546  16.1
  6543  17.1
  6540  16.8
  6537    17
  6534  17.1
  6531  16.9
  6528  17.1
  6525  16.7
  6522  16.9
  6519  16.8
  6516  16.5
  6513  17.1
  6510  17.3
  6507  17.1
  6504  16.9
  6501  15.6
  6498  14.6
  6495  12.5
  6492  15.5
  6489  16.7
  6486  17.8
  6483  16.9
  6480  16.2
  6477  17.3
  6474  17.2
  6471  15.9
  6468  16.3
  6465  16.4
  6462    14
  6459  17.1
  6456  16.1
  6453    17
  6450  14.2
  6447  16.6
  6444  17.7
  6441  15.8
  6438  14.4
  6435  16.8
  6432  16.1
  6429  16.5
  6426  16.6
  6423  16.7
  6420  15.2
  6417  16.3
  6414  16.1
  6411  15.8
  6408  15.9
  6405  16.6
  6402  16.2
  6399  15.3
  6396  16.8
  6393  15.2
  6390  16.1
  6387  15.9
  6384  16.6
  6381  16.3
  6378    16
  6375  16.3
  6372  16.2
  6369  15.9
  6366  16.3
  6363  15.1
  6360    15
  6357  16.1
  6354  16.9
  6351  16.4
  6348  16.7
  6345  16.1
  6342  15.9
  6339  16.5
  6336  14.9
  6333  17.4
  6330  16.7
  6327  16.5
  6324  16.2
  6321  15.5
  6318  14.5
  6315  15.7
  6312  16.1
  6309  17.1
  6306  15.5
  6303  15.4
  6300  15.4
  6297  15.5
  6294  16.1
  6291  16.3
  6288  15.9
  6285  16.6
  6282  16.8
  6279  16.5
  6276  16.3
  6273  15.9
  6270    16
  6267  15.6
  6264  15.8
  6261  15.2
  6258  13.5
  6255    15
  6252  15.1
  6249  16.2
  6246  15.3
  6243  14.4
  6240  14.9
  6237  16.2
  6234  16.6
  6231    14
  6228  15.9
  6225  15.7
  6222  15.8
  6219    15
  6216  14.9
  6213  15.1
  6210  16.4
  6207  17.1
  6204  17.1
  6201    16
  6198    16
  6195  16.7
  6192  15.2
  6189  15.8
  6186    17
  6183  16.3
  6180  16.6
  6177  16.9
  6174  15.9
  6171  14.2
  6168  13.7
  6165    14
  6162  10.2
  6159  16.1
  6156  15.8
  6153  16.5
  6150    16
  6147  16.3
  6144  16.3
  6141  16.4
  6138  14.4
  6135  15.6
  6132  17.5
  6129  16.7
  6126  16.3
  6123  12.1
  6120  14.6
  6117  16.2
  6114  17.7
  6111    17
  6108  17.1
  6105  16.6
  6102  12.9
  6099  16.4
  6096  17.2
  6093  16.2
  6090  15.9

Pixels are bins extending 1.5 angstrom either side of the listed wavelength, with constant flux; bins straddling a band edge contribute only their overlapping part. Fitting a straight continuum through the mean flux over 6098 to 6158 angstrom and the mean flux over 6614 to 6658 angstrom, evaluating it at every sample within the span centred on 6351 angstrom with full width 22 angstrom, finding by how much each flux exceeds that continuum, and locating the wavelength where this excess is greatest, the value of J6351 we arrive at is 6354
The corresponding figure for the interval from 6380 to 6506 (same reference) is 6486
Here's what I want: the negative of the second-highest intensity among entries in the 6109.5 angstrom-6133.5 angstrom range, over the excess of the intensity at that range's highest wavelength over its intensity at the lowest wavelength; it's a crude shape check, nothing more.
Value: -35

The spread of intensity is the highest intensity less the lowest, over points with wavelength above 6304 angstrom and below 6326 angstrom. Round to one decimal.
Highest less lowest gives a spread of 2.6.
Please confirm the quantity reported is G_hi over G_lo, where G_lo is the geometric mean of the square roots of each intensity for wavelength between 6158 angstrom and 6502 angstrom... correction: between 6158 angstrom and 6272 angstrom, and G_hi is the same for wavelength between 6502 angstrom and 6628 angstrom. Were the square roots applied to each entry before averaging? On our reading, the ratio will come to 1.04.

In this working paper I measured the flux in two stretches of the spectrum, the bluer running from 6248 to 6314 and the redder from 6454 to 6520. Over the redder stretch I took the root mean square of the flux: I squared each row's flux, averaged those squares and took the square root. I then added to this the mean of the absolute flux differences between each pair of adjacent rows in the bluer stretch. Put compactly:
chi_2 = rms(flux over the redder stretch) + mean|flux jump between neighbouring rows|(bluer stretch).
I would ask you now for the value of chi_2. 16.9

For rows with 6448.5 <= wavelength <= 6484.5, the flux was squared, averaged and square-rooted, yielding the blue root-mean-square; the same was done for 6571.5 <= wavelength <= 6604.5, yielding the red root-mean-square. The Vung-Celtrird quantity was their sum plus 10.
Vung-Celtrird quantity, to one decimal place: 42.7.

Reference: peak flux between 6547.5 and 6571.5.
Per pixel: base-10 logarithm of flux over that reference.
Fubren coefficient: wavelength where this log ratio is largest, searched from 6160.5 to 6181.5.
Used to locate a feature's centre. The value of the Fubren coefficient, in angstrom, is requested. 6177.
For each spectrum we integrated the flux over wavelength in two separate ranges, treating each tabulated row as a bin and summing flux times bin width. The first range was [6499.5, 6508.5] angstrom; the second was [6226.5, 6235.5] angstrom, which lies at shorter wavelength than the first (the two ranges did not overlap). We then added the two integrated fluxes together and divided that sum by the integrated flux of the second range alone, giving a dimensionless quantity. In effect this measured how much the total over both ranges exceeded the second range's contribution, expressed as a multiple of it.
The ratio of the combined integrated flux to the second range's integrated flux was 2.07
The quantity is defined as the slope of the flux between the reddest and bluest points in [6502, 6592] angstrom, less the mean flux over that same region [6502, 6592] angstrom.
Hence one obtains -16.6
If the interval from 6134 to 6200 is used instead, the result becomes -15.5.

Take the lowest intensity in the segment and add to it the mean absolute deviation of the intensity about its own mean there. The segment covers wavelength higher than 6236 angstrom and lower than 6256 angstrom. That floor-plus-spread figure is 14.9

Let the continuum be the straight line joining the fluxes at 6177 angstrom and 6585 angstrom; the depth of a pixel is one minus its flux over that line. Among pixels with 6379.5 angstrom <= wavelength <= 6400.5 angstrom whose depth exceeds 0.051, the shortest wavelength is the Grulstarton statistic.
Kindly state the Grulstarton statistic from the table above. 6387 angstrom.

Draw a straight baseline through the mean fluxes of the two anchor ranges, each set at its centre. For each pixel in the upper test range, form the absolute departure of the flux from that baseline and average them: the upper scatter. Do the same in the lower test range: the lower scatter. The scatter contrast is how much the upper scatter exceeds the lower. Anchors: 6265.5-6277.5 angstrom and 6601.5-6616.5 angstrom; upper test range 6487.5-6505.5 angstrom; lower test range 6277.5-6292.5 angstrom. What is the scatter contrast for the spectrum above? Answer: 0.9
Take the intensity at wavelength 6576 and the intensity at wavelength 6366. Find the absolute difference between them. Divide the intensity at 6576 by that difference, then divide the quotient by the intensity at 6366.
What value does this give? 3.3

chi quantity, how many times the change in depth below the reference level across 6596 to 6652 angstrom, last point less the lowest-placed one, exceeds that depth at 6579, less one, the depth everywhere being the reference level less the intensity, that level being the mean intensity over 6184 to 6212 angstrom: -1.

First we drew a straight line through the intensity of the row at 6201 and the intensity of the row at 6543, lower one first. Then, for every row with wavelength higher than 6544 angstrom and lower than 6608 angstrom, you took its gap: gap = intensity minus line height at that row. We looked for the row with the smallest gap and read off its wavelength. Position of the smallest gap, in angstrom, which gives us 6564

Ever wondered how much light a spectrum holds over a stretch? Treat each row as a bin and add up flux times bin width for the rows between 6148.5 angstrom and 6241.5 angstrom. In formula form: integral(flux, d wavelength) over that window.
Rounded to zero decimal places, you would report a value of 1451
